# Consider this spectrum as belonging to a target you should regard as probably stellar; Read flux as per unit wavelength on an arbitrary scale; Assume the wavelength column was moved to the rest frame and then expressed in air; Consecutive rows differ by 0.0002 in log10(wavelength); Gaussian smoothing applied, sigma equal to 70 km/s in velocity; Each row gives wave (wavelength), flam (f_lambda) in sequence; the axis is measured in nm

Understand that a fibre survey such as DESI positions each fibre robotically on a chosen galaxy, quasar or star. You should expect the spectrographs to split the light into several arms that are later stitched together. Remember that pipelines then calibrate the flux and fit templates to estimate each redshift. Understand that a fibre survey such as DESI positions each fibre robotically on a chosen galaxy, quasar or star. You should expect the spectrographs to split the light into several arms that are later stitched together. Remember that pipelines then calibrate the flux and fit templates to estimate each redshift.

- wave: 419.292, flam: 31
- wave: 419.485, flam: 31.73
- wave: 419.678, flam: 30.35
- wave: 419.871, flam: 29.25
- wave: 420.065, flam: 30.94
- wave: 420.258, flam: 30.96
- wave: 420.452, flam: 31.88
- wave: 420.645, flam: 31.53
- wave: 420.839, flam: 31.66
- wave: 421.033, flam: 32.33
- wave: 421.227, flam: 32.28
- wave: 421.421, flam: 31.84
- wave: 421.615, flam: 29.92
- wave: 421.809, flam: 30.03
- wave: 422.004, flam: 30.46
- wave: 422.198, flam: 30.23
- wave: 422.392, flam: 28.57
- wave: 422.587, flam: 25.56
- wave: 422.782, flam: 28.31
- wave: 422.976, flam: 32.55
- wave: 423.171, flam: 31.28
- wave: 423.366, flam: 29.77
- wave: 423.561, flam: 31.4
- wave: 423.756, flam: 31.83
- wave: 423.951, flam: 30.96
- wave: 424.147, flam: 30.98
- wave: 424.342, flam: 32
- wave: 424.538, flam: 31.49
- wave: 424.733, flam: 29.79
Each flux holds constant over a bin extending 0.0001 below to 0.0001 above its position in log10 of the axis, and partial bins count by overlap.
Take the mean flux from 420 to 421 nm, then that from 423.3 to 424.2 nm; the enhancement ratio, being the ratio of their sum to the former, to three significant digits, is 1.99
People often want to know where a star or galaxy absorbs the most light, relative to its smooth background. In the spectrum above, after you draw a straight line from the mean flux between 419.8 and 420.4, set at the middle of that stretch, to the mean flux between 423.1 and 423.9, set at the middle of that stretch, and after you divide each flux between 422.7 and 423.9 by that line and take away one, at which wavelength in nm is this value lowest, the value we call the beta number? 422.782 nm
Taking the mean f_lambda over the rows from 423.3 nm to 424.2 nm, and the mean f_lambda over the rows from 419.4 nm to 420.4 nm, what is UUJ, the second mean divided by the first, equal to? 0.99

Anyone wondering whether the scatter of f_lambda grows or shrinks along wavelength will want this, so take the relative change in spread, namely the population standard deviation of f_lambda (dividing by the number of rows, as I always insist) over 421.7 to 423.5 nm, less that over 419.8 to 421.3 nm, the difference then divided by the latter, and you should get 1.0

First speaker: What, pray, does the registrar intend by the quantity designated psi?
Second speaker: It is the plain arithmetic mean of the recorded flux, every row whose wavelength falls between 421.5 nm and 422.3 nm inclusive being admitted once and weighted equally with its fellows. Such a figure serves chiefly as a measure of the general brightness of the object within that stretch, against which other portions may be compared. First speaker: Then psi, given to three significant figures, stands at 30.2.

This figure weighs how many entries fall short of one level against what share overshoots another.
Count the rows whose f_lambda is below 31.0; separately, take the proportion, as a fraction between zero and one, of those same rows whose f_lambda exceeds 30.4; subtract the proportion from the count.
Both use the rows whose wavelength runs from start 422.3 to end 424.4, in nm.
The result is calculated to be 5.4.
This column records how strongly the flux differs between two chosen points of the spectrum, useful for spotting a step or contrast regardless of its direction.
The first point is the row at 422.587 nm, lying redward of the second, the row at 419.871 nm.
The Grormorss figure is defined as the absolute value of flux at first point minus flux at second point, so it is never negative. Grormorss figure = 3.7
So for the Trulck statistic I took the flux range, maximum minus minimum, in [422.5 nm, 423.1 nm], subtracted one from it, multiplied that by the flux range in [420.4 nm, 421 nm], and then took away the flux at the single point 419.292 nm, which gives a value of -28.9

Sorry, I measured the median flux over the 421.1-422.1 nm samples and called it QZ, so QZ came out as 30.5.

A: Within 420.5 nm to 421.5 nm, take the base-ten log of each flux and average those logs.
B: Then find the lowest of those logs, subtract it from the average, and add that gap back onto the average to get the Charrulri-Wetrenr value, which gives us 1.51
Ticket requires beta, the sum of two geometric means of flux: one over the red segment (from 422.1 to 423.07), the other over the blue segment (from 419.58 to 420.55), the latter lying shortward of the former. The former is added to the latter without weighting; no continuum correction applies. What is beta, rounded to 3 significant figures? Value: 59.6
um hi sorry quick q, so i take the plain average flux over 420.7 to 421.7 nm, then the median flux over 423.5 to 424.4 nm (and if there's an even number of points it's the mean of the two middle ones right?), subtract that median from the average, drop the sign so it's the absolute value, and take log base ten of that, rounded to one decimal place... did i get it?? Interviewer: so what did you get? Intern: -0.7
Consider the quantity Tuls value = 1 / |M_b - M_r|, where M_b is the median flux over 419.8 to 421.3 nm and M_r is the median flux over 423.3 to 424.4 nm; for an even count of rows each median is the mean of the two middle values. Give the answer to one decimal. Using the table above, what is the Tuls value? 2.5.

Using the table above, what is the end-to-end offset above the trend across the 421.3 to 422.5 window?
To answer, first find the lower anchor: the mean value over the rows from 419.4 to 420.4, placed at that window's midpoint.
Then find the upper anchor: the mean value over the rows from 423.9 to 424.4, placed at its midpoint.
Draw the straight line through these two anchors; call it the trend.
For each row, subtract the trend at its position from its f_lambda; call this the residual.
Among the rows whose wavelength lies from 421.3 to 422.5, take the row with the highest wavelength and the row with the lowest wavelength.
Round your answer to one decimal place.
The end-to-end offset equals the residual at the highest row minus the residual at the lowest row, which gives -3.4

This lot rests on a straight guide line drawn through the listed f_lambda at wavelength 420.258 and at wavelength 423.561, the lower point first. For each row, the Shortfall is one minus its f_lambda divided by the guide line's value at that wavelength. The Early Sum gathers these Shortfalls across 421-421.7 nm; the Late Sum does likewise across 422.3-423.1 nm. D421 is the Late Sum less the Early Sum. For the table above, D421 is 0.39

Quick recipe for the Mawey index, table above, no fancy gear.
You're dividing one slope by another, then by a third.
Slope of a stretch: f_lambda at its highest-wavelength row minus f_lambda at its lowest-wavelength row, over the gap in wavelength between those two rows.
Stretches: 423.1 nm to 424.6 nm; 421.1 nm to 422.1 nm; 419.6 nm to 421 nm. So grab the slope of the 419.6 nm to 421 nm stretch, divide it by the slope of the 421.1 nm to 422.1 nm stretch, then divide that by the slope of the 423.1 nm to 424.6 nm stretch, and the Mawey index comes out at -3.1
